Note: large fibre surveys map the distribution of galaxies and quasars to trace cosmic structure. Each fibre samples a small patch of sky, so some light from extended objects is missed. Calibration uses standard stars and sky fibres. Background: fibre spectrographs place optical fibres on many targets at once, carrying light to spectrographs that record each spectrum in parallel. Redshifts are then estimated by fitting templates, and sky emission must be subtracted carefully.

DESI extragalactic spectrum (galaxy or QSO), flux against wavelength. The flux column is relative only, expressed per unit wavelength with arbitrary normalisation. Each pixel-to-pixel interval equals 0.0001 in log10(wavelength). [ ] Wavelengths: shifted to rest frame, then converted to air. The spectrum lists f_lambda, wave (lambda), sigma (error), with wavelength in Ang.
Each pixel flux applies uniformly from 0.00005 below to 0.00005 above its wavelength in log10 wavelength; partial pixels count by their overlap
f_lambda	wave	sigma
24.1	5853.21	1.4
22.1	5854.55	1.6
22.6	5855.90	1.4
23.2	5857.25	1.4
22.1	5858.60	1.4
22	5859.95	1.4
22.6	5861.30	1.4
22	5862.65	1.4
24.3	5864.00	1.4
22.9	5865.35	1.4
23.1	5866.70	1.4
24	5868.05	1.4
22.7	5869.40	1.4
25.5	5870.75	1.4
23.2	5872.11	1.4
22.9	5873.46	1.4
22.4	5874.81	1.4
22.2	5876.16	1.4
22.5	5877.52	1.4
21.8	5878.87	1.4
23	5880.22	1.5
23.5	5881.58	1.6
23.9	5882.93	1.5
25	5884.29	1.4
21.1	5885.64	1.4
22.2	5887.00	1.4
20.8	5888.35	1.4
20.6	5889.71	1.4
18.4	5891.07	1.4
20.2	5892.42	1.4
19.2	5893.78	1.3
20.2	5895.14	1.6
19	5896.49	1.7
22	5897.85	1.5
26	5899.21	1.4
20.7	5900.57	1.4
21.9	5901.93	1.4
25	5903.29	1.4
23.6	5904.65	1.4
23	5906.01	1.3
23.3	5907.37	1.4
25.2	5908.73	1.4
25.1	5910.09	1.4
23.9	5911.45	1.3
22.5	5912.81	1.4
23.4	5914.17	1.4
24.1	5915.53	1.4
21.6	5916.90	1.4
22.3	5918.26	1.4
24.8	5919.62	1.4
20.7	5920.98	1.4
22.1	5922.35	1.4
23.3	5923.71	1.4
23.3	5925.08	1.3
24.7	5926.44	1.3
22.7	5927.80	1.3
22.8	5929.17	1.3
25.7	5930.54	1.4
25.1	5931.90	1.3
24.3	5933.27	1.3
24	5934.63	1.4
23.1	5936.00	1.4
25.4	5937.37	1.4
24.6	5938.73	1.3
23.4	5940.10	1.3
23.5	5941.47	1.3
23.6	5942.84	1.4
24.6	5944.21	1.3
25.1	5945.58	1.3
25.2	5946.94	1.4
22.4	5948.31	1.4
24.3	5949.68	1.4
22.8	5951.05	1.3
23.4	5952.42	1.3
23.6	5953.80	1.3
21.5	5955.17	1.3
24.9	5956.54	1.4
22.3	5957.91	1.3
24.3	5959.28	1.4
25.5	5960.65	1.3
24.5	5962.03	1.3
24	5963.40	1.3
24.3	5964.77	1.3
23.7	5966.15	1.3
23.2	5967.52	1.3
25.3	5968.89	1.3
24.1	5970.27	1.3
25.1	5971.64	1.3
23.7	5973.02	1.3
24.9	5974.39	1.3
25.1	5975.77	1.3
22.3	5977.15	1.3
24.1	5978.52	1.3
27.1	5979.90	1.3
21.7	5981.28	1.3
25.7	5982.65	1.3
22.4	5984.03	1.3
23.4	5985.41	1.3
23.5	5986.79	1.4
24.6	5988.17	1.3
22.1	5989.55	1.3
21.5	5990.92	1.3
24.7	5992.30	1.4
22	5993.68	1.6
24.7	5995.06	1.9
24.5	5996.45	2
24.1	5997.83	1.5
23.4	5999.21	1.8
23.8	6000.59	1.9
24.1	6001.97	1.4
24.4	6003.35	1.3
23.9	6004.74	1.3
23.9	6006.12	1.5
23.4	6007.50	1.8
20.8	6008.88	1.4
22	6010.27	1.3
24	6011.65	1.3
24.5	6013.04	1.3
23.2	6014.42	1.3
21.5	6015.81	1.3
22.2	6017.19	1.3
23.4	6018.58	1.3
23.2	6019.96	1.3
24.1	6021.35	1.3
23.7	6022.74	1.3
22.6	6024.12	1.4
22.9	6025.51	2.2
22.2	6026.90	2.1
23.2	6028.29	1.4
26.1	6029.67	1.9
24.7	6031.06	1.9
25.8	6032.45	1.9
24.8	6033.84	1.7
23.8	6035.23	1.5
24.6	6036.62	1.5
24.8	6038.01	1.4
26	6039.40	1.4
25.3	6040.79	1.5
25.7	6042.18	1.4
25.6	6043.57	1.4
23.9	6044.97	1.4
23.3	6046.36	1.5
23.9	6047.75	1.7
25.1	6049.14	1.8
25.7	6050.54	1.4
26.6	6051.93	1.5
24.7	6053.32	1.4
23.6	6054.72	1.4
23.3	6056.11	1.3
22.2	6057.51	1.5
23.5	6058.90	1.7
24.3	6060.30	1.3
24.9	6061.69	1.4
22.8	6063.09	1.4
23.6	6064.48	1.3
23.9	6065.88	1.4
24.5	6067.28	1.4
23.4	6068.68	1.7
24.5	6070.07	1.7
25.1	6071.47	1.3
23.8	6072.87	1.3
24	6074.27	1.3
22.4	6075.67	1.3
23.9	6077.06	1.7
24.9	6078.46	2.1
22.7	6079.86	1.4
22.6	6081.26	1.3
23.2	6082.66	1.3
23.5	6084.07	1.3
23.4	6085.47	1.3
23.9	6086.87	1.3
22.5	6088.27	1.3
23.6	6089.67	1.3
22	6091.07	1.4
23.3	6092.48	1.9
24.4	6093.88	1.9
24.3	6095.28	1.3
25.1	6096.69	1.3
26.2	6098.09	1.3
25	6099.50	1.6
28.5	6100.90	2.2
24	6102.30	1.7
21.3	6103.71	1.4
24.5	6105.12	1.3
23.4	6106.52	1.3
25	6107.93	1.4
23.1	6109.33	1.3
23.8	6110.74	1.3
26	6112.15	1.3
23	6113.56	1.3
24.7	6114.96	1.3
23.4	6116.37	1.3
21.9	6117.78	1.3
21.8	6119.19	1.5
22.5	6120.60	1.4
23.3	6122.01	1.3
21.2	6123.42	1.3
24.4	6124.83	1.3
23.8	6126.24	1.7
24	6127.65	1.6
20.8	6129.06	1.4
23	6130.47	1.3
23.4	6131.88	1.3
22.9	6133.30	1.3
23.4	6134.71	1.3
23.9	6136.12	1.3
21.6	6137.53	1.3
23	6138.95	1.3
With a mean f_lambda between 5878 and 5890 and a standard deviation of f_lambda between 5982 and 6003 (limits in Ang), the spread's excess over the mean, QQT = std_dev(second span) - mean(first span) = -21.3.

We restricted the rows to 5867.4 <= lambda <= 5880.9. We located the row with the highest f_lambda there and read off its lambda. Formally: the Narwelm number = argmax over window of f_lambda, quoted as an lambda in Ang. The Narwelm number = 5870.75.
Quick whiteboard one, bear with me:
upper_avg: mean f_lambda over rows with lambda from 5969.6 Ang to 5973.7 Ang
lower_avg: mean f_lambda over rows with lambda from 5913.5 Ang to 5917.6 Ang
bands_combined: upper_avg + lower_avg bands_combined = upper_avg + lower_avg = 47.3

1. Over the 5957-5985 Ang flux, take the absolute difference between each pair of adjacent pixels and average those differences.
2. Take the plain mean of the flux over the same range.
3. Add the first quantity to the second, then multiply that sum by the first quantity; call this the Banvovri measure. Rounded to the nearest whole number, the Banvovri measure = 46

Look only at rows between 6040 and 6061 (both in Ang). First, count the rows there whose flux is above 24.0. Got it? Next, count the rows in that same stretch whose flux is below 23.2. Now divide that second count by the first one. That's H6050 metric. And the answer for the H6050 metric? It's 0.1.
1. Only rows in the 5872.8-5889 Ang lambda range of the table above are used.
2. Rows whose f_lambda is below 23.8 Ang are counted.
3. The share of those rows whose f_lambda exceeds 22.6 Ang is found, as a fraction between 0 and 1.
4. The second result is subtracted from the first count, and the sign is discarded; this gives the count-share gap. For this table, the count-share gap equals 9.6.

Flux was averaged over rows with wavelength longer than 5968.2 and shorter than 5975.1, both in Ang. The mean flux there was 24.6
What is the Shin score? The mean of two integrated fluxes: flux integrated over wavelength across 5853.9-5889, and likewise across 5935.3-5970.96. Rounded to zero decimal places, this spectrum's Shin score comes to 828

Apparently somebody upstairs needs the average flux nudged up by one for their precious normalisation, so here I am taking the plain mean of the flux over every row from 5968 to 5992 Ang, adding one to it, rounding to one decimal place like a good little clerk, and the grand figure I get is 24.9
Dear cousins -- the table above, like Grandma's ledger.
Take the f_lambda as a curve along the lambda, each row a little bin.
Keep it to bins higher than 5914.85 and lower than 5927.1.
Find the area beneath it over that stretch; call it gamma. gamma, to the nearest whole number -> 282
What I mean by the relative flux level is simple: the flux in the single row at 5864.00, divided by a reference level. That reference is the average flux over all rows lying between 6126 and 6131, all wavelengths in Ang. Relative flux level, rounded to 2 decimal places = 1.06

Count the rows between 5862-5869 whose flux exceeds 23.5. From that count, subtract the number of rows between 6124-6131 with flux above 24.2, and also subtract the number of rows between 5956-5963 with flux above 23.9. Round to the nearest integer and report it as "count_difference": -3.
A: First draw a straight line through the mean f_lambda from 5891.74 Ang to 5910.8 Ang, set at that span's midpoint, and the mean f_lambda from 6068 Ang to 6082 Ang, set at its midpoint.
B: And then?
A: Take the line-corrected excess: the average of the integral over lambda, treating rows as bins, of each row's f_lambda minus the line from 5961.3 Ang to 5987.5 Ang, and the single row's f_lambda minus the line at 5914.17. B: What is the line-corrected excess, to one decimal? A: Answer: 15.0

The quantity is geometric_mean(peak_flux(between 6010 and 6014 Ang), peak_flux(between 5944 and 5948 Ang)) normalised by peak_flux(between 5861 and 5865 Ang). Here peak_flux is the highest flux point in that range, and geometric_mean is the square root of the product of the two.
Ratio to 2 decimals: 1.02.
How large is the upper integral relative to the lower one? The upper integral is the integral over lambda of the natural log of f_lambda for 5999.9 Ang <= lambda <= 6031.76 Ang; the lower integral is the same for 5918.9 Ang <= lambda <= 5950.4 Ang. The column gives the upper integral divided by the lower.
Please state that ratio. 1.01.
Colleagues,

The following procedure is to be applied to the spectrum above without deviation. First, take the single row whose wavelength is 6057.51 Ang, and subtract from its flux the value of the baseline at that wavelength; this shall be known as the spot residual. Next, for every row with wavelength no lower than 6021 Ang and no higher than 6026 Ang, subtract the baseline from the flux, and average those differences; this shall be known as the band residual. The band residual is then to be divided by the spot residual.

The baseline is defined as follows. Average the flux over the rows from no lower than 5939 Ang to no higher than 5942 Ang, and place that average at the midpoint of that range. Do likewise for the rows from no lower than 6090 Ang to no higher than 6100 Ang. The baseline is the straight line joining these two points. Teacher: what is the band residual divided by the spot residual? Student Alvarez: 0.3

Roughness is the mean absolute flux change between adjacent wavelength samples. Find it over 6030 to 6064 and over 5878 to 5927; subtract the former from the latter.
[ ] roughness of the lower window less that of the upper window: 0.7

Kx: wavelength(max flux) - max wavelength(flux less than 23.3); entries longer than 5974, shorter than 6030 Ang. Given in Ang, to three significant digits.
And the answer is -48.4 Ang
